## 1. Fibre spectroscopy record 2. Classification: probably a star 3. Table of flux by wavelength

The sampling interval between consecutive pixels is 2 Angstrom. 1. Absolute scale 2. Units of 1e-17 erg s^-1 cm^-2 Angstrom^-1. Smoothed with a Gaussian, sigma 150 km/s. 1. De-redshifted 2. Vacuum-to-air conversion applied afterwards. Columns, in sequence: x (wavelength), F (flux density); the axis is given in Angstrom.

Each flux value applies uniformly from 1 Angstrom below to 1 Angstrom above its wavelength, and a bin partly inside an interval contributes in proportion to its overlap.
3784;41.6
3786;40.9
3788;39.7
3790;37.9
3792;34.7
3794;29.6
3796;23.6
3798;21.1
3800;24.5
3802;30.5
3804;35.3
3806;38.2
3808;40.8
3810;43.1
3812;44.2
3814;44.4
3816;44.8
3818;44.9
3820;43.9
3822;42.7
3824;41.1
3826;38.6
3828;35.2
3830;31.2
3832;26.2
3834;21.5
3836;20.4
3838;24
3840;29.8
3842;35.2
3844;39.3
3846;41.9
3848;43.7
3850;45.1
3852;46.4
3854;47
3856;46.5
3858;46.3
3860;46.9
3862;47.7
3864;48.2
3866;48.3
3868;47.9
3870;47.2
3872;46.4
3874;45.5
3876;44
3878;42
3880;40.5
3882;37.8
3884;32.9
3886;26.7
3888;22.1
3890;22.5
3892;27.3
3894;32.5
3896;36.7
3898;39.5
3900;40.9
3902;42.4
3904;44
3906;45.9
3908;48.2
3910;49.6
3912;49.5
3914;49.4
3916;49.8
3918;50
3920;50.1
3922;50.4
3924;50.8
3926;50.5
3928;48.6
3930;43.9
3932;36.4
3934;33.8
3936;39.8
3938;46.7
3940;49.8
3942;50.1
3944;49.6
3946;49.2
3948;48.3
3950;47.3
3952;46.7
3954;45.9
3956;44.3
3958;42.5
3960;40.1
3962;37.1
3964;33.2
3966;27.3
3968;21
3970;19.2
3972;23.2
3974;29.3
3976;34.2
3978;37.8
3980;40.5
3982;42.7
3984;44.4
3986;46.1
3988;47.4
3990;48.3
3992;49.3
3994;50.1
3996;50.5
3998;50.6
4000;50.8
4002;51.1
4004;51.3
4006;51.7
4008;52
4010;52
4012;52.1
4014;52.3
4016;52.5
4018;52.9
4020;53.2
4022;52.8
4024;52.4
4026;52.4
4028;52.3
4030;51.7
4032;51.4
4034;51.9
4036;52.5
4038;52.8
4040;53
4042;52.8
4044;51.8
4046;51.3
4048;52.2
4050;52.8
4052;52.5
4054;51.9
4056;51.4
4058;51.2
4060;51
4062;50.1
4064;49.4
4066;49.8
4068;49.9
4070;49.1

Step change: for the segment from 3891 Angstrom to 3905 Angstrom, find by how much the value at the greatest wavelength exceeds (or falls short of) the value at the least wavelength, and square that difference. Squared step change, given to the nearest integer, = 279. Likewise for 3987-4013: 22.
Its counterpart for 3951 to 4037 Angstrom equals 34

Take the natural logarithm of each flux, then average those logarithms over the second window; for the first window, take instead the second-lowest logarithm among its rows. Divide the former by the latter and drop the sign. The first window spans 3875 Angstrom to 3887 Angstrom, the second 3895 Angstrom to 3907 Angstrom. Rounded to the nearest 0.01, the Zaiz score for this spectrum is 1.07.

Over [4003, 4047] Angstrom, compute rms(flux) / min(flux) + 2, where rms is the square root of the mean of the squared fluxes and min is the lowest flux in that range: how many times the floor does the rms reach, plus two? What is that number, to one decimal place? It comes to 3.0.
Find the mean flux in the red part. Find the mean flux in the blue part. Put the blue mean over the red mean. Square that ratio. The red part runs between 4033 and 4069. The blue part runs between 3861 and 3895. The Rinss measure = 0.566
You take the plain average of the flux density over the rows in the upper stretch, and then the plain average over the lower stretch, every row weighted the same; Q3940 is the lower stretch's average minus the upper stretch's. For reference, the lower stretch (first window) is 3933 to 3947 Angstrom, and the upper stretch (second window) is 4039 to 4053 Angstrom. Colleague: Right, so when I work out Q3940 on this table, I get -7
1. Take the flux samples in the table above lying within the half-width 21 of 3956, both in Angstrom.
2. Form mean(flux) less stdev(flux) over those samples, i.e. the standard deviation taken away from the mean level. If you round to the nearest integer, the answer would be 29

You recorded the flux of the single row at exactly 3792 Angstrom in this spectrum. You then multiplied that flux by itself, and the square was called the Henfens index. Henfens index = 1204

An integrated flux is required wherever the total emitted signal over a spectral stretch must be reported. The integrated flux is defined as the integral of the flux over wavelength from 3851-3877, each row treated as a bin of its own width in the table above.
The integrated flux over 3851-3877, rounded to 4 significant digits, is 1217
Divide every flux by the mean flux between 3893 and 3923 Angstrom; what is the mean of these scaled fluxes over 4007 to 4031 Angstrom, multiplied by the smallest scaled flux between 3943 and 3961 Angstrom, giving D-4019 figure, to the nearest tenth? 1.0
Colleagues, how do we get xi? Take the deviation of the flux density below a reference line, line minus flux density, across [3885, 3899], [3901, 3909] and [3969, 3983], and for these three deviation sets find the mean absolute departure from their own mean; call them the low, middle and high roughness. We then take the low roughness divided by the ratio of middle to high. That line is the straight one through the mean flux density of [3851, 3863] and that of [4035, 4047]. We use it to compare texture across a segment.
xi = 21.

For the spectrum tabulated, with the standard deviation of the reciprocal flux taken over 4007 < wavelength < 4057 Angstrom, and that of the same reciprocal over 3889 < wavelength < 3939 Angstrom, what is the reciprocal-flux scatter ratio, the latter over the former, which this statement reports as 31.2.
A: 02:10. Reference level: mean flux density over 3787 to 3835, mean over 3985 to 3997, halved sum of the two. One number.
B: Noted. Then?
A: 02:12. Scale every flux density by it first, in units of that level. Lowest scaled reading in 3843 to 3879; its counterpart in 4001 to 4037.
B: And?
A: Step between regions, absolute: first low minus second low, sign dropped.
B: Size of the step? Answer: 0.28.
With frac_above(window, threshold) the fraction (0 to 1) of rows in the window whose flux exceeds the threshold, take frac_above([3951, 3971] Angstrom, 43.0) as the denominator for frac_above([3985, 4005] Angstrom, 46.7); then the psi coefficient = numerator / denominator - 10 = -7.0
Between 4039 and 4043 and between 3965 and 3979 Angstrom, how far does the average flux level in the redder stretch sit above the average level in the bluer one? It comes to 25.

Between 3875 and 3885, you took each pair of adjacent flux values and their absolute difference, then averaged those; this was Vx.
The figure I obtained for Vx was 2.8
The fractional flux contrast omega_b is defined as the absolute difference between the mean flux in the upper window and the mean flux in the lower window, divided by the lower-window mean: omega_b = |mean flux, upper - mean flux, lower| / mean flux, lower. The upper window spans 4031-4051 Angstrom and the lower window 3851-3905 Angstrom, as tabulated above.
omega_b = 0.29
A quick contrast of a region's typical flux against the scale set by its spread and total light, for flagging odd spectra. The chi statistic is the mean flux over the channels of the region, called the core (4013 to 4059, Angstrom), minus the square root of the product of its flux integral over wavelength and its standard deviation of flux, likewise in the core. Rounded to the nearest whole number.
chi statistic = 15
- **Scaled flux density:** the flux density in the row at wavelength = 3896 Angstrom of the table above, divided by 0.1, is 367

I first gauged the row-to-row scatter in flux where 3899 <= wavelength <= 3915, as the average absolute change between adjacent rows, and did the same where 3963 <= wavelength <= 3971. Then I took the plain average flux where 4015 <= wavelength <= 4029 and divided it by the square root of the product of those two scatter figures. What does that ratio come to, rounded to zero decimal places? 22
